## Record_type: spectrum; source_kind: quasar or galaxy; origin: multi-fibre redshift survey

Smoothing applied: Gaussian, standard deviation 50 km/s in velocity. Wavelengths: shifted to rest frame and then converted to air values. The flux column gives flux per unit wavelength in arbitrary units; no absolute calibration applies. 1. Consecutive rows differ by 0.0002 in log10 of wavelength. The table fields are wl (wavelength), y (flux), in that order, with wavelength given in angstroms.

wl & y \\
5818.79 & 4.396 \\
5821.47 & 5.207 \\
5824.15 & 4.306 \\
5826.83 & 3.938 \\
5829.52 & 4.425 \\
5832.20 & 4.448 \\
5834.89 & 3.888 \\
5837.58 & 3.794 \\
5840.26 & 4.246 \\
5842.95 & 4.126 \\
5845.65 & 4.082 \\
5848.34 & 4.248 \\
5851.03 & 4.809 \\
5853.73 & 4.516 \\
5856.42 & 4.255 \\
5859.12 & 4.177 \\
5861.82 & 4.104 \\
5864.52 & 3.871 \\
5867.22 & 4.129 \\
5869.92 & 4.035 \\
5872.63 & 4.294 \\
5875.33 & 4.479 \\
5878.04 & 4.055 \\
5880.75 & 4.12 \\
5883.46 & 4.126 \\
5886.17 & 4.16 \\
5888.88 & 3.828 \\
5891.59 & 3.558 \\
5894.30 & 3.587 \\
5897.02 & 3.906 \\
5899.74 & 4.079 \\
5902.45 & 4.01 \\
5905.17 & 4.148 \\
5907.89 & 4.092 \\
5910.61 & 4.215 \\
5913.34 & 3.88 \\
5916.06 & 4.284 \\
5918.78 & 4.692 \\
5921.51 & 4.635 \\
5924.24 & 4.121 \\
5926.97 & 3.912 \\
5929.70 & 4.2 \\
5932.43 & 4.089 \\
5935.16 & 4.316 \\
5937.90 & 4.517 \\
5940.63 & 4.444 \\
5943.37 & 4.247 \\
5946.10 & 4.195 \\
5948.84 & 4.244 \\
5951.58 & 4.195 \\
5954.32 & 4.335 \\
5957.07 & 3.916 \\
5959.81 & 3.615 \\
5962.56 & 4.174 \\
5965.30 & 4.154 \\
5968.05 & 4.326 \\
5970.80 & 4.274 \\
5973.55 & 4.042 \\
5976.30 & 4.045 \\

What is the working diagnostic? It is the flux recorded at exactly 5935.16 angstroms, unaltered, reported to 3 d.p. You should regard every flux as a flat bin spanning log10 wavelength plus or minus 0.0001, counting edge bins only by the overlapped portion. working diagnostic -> 4.316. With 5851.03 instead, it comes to 4.809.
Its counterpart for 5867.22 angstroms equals 4.129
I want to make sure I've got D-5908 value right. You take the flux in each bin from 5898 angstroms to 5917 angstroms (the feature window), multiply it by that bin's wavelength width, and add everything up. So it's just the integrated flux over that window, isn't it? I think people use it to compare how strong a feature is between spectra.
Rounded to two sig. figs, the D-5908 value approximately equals 78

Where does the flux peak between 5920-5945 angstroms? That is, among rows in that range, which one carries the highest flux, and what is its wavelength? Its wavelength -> 5921.51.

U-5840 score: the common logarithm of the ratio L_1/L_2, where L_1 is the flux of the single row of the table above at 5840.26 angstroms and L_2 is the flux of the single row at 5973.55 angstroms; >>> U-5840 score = 0.021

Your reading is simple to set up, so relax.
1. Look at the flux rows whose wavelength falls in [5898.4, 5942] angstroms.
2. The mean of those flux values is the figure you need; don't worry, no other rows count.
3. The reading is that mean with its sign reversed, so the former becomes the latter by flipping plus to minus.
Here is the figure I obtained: -4.23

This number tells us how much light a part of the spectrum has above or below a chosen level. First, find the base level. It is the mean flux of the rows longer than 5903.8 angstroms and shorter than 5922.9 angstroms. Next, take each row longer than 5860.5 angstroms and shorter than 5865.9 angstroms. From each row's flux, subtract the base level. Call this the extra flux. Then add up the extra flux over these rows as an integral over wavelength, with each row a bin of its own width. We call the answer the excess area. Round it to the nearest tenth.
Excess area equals -1.6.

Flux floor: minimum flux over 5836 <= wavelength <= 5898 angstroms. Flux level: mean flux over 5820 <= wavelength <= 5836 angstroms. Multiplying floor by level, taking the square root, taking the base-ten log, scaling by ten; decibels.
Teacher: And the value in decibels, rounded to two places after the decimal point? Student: 5.96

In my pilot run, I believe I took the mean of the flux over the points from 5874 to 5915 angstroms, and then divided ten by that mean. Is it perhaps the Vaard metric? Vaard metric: 2.49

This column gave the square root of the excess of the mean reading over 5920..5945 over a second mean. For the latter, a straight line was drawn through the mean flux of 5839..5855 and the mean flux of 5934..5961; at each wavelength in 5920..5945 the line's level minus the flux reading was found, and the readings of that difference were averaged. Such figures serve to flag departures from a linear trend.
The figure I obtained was 2.08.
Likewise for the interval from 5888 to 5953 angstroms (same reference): 2.01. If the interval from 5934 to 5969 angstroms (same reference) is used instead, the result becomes 2.05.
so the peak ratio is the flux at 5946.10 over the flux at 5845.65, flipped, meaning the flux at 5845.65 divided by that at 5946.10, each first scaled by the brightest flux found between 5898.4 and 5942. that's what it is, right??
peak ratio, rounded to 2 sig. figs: 0.97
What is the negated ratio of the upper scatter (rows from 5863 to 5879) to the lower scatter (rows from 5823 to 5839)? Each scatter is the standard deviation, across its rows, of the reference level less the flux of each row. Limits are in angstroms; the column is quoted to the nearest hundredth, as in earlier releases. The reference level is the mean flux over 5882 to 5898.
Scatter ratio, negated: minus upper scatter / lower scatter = -0.73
